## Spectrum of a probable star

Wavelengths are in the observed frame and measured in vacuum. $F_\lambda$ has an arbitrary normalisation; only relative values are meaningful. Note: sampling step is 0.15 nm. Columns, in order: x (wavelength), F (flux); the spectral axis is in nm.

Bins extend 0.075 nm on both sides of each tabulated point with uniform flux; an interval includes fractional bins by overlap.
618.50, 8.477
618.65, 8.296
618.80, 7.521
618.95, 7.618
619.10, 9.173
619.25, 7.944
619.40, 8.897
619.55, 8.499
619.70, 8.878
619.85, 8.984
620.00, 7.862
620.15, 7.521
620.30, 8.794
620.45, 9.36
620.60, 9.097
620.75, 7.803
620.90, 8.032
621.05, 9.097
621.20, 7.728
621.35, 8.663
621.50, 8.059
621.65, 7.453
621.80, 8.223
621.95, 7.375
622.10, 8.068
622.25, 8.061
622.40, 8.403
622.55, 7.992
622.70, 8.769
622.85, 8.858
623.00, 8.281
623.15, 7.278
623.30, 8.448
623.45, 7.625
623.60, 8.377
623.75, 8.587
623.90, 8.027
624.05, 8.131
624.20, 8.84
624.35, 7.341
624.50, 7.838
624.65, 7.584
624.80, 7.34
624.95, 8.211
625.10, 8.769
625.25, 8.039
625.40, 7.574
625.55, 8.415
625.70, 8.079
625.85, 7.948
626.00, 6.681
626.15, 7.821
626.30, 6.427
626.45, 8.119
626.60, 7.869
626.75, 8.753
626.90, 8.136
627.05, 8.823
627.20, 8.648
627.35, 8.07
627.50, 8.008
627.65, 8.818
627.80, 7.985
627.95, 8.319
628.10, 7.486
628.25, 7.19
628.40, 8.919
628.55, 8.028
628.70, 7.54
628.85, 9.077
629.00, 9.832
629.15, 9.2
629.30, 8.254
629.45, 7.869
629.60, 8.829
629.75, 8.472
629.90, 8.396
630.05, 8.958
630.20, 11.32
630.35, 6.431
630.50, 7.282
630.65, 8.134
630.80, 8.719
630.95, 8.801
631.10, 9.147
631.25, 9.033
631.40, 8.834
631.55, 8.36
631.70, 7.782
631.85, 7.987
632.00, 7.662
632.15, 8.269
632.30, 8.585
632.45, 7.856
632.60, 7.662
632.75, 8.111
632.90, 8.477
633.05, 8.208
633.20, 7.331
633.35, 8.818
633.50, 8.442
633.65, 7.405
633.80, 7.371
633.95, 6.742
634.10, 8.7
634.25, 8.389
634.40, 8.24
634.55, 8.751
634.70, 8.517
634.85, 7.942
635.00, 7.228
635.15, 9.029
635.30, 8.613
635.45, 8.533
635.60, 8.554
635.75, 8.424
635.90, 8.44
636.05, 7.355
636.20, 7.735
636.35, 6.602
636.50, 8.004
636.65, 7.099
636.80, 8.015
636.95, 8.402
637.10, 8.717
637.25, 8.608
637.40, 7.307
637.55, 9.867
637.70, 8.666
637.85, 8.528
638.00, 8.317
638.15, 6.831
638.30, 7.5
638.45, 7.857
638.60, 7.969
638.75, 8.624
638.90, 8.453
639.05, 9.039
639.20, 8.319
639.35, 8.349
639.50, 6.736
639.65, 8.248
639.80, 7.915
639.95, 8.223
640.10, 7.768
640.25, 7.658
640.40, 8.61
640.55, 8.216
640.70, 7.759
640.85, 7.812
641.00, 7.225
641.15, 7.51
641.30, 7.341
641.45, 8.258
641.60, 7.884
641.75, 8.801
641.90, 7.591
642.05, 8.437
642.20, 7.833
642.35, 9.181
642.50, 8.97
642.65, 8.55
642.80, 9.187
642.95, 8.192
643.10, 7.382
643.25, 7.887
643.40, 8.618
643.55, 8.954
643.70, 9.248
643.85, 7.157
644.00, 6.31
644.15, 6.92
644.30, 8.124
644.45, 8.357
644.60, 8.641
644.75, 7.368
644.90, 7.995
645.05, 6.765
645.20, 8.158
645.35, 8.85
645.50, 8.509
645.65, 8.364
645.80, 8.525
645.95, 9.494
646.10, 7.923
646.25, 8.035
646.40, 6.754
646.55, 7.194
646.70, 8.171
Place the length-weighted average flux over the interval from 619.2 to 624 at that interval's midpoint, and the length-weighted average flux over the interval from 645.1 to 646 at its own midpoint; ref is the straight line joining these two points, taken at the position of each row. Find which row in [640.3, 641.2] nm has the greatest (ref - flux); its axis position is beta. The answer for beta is 641.00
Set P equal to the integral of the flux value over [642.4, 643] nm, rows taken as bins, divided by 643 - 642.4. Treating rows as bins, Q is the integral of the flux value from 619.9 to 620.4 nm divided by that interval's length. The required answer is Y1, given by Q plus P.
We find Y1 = 16.94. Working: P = 8.77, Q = 8.17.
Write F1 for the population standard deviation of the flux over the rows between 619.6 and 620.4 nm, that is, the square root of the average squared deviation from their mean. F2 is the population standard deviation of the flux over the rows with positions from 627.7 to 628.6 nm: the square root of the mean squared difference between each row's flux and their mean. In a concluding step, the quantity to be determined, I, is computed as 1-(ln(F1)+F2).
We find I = 0.96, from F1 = 0.598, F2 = 0.56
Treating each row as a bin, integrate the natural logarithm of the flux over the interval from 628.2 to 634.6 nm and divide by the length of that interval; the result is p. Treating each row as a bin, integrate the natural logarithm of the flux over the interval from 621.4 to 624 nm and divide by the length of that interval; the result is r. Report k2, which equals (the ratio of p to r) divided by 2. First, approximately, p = 2.11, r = 2.092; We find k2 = 0.505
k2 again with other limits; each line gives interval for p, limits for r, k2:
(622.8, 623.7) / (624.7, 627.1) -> 0.507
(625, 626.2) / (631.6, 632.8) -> 0.497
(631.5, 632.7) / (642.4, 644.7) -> 0.497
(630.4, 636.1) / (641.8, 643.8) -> 0.493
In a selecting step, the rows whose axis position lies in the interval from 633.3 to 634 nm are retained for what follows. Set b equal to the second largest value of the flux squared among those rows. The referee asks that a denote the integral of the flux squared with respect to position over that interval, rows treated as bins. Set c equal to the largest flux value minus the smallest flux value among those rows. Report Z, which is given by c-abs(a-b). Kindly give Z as -27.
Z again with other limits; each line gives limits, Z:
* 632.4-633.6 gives -6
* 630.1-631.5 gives -18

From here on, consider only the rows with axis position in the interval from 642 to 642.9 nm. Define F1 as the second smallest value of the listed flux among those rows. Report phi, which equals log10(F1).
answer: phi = 0.926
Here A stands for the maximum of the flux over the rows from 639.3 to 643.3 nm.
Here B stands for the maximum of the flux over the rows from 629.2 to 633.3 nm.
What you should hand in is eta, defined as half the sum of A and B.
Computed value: 10.3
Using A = 9.187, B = 11.32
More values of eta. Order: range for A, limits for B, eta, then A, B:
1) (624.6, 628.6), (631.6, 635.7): 9.0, 8.919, 9.029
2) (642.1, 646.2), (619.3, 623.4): 9.4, 9.494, 9.36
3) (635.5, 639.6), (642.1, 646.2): 9.7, 9.867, 9.494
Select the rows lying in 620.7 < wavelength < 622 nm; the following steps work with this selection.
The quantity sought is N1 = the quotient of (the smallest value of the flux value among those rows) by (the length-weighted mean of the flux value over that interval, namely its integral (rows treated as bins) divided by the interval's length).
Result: 0.91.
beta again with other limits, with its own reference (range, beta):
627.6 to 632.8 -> 630.35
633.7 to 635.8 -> 633.95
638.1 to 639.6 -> 639.50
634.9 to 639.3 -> 636.35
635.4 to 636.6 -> 636.35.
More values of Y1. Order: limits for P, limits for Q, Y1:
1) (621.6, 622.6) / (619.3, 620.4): 16.45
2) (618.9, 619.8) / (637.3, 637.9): 17.13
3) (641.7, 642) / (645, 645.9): 16.44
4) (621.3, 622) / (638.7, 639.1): 16.64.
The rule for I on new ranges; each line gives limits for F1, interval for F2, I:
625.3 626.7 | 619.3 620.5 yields 0.88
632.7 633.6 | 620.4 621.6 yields 1.17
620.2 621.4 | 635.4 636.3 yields 1.06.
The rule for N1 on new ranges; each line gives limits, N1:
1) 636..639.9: 0.82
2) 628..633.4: 0.77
